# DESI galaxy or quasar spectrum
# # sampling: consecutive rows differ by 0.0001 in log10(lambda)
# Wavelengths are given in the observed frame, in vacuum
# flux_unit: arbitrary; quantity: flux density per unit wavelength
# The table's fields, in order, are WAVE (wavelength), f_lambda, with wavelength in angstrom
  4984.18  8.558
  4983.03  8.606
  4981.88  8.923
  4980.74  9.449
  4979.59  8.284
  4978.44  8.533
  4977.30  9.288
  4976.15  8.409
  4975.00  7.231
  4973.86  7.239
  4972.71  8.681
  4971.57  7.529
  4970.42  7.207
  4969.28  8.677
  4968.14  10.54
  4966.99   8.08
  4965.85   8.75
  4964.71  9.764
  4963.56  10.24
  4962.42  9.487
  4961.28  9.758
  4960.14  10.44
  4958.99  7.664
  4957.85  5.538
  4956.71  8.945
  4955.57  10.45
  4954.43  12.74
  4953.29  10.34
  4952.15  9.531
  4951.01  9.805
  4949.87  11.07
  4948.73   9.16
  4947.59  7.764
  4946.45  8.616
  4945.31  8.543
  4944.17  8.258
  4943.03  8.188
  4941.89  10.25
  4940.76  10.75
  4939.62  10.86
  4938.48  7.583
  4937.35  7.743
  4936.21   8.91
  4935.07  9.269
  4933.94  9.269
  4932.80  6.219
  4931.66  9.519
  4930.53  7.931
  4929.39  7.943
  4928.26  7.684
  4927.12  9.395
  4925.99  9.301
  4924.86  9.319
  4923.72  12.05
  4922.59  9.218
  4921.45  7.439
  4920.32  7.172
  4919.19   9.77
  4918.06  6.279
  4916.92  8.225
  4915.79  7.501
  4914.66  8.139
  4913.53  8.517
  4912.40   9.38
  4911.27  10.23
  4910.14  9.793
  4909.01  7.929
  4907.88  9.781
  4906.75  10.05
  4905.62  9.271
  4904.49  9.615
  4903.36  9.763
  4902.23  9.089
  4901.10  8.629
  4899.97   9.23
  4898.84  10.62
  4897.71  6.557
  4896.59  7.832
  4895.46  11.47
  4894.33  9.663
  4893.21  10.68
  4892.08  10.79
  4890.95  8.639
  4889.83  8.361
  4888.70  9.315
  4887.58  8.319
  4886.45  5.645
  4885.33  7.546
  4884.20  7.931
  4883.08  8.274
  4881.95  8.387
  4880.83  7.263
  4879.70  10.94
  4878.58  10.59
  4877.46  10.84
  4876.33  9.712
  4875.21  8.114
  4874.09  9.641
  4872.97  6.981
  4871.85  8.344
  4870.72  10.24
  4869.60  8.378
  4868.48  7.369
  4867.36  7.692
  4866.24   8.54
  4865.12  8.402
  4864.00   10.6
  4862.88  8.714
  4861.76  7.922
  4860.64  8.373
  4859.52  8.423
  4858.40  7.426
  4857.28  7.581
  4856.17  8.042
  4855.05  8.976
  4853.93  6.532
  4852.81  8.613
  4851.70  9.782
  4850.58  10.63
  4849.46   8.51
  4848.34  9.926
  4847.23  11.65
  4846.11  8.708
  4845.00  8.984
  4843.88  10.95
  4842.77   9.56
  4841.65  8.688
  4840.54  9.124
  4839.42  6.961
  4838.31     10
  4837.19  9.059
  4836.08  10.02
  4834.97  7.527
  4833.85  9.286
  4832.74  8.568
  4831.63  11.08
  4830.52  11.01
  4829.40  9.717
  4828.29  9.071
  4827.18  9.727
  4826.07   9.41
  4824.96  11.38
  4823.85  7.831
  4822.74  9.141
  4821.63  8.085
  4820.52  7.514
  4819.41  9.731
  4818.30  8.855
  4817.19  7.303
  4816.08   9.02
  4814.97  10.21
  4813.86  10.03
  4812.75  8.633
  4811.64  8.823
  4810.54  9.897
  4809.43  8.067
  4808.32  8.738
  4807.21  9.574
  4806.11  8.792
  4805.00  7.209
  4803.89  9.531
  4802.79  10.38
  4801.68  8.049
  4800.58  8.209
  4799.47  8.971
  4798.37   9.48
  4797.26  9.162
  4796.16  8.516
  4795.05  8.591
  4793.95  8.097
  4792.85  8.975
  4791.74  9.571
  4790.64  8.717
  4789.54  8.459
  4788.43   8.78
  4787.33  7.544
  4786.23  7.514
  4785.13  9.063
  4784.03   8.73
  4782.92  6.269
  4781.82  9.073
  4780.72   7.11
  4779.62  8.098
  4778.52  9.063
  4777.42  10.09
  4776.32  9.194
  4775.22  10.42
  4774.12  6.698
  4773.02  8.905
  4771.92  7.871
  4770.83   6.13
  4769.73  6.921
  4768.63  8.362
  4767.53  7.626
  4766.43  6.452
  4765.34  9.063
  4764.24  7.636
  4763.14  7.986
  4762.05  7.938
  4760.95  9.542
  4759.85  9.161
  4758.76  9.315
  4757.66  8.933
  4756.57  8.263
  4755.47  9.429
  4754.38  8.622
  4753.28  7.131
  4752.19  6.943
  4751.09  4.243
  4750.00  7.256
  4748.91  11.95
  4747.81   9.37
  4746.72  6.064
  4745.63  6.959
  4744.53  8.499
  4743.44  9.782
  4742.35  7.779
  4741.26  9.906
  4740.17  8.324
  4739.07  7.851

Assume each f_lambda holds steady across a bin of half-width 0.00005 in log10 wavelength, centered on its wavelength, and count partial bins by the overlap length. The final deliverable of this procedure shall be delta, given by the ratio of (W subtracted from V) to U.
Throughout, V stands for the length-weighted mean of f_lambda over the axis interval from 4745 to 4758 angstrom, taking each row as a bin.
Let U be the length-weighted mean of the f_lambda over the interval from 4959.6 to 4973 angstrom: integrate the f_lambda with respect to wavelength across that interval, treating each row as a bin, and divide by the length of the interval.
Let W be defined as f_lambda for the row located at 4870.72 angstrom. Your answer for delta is -0.26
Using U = 9.11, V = 7.9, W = 10.24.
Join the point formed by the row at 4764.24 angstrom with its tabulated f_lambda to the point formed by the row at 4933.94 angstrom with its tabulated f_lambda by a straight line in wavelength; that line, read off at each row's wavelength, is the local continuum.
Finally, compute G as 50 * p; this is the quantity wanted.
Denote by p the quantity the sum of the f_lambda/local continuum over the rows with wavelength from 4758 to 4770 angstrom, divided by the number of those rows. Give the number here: 54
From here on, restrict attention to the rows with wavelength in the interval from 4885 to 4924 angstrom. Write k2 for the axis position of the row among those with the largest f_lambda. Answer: 4923.72 angstrom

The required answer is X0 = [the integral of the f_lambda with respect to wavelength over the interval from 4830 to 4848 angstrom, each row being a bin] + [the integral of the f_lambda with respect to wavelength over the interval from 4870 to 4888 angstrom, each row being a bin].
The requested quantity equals 326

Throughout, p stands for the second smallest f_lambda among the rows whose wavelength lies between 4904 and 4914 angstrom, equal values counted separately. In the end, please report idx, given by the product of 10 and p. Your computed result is 85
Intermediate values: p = 8.517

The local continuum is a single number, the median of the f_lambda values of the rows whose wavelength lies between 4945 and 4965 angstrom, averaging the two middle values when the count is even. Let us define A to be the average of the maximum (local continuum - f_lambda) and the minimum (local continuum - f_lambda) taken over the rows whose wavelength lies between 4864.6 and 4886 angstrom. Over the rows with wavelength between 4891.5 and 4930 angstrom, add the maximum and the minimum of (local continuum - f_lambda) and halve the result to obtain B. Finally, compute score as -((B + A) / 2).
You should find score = -0.58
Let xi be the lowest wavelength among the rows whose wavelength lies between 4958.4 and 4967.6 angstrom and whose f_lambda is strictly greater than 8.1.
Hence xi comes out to 4960.14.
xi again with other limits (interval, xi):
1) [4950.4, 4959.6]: 4951.01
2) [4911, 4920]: 4911.27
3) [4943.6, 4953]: 4944.17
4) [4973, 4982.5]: 4976.15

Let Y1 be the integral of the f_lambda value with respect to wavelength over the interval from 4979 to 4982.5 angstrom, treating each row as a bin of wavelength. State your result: 31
